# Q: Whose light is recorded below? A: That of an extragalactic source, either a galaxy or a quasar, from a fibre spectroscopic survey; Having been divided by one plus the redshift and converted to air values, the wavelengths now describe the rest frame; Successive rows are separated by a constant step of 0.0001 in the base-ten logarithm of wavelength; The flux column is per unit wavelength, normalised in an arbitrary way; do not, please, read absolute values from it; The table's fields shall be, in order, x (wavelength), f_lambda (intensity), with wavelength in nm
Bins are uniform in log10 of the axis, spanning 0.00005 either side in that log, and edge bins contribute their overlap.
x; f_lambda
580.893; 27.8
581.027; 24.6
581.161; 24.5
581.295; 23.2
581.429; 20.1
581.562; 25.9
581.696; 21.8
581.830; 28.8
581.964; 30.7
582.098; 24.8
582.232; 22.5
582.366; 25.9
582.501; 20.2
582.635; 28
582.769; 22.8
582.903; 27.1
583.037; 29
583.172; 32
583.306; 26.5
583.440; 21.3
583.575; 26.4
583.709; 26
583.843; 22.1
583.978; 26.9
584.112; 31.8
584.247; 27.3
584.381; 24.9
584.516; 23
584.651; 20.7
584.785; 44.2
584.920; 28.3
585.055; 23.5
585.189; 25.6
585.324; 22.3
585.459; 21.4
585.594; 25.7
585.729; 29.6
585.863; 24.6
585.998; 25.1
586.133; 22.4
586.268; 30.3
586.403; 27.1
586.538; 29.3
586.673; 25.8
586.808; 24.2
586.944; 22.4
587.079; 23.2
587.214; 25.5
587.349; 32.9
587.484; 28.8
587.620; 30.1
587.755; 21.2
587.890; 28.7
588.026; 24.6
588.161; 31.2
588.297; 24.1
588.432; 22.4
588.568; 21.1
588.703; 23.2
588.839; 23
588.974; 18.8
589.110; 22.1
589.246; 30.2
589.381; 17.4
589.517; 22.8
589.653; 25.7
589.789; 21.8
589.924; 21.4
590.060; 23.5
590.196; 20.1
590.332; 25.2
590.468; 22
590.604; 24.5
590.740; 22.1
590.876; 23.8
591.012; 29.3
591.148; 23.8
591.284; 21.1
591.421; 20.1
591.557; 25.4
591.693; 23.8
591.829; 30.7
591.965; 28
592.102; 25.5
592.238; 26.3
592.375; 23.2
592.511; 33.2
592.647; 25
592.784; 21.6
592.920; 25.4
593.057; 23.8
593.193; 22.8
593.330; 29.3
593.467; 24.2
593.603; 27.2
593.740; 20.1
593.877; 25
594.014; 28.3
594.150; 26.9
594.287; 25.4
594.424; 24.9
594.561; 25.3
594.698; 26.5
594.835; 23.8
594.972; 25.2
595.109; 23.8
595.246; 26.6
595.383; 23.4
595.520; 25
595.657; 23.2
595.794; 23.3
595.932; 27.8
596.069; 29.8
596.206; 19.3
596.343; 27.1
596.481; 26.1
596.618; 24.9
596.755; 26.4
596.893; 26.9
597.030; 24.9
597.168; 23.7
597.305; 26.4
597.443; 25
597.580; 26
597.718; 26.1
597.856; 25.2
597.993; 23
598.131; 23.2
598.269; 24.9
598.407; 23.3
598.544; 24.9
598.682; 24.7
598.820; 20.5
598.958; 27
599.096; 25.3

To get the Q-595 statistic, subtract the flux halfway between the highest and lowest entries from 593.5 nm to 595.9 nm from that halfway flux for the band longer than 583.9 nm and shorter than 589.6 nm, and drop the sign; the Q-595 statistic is 6.6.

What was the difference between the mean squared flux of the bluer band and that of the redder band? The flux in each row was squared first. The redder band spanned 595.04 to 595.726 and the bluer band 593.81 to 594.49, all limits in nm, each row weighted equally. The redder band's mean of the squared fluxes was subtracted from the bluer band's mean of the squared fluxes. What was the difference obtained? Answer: 86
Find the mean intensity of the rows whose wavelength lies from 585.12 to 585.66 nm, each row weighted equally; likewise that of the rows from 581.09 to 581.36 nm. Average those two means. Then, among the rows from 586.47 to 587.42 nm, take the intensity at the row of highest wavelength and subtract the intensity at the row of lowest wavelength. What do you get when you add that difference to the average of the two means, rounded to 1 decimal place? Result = 27.4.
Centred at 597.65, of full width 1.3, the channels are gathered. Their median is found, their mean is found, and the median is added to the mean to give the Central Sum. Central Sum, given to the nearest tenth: 49.8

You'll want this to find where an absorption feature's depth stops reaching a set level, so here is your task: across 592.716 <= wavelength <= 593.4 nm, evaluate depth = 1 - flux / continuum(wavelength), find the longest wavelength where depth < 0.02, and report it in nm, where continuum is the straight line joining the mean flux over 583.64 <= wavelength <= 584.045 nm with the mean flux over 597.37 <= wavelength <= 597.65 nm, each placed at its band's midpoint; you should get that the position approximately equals 593.330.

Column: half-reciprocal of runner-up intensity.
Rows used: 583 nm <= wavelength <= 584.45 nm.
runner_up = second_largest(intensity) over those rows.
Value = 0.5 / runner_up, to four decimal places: 0.0157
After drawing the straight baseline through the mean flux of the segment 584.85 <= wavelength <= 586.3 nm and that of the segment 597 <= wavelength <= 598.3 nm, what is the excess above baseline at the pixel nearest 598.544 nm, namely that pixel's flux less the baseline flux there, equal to 0.1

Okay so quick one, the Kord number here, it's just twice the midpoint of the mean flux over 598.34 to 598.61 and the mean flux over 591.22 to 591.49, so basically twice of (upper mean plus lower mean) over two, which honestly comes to 45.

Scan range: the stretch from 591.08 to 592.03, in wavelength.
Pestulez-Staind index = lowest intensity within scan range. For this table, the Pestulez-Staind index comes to 20.1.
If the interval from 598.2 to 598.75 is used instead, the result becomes 23.3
